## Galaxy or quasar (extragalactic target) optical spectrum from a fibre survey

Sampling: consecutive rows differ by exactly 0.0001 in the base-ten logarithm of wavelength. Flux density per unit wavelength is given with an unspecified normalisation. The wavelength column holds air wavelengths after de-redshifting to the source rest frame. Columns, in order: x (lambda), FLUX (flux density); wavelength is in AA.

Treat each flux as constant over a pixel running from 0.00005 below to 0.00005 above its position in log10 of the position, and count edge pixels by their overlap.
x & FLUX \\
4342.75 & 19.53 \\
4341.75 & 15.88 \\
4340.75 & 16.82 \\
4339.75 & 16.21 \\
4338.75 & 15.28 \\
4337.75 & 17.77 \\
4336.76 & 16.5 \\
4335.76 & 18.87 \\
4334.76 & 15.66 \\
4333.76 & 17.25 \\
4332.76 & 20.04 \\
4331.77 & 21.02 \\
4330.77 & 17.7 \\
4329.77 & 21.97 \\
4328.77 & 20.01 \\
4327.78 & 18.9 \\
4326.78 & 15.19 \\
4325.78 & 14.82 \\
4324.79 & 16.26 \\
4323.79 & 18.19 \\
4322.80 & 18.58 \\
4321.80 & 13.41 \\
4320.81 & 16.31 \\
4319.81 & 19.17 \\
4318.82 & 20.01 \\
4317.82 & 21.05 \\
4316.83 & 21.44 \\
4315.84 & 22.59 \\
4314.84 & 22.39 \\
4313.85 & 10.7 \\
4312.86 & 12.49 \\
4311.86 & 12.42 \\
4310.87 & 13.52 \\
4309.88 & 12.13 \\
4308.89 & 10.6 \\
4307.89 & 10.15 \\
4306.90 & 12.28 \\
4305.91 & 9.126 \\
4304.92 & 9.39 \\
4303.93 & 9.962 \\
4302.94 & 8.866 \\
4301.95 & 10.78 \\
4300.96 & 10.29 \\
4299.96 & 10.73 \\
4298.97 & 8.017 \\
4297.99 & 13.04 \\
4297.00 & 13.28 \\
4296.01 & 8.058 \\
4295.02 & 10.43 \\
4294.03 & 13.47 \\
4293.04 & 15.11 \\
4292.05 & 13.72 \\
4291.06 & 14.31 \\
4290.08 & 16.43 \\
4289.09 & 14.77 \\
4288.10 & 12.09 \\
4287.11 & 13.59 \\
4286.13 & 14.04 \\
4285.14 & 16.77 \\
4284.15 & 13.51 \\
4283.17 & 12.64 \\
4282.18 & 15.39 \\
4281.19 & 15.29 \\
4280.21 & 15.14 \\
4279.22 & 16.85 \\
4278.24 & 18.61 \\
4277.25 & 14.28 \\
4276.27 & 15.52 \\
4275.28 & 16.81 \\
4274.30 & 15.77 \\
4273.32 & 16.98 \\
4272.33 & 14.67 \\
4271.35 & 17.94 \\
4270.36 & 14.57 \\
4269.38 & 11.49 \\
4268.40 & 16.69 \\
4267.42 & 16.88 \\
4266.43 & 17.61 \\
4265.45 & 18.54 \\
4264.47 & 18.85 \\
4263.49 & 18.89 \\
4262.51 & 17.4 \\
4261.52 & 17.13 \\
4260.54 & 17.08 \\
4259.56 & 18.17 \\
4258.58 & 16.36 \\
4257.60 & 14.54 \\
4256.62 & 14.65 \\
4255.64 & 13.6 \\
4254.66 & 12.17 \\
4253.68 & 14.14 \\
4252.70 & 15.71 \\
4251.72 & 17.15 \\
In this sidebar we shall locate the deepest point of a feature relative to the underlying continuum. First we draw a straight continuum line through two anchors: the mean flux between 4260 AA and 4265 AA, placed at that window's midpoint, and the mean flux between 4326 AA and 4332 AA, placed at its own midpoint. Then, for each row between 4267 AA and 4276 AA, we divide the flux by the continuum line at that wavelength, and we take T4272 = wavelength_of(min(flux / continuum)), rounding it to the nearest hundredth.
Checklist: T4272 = 4269.38 AA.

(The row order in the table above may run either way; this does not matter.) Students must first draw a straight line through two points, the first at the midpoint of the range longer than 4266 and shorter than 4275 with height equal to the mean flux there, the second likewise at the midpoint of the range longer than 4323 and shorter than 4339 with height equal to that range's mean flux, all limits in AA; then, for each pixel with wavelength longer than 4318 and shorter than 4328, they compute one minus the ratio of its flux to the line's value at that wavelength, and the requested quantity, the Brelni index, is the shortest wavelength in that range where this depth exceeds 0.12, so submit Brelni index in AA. 4321.80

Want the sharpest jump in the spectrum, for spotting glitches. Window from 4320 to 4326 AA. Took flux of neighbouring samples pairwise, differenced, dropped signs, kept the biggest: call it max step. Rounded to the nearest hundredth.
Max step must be 5.17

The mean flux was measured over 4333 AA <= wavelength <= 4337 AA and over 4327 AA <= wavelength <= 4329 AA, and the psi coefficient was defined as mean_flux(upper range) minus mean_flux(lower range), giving -2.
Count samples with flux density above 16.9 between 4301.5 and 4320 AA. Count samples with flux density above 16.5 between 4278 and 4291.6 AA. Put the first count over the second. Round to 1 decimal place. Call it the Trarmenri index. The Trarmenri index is 2.0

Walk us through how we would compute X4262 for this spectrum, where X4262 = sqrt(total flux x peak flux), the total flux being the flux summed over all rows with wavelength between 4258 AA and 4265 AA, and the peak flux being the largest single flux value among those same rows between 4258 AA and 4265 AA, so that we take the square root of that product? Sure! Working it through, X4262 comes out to 48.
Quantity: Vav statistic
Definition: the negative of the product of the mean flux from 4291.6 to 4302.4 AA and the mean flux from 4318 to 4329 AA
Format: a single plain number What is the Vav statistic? -200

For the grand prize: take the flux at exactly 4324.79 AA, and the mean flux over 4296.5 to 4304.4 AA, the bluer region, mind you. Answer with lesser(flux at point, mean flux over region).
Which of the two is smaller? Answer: 10.6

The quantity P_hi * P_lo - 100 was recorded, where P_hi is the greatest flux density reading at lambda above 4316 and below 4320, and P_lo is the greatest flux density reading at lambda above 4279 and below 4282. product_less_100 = 261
